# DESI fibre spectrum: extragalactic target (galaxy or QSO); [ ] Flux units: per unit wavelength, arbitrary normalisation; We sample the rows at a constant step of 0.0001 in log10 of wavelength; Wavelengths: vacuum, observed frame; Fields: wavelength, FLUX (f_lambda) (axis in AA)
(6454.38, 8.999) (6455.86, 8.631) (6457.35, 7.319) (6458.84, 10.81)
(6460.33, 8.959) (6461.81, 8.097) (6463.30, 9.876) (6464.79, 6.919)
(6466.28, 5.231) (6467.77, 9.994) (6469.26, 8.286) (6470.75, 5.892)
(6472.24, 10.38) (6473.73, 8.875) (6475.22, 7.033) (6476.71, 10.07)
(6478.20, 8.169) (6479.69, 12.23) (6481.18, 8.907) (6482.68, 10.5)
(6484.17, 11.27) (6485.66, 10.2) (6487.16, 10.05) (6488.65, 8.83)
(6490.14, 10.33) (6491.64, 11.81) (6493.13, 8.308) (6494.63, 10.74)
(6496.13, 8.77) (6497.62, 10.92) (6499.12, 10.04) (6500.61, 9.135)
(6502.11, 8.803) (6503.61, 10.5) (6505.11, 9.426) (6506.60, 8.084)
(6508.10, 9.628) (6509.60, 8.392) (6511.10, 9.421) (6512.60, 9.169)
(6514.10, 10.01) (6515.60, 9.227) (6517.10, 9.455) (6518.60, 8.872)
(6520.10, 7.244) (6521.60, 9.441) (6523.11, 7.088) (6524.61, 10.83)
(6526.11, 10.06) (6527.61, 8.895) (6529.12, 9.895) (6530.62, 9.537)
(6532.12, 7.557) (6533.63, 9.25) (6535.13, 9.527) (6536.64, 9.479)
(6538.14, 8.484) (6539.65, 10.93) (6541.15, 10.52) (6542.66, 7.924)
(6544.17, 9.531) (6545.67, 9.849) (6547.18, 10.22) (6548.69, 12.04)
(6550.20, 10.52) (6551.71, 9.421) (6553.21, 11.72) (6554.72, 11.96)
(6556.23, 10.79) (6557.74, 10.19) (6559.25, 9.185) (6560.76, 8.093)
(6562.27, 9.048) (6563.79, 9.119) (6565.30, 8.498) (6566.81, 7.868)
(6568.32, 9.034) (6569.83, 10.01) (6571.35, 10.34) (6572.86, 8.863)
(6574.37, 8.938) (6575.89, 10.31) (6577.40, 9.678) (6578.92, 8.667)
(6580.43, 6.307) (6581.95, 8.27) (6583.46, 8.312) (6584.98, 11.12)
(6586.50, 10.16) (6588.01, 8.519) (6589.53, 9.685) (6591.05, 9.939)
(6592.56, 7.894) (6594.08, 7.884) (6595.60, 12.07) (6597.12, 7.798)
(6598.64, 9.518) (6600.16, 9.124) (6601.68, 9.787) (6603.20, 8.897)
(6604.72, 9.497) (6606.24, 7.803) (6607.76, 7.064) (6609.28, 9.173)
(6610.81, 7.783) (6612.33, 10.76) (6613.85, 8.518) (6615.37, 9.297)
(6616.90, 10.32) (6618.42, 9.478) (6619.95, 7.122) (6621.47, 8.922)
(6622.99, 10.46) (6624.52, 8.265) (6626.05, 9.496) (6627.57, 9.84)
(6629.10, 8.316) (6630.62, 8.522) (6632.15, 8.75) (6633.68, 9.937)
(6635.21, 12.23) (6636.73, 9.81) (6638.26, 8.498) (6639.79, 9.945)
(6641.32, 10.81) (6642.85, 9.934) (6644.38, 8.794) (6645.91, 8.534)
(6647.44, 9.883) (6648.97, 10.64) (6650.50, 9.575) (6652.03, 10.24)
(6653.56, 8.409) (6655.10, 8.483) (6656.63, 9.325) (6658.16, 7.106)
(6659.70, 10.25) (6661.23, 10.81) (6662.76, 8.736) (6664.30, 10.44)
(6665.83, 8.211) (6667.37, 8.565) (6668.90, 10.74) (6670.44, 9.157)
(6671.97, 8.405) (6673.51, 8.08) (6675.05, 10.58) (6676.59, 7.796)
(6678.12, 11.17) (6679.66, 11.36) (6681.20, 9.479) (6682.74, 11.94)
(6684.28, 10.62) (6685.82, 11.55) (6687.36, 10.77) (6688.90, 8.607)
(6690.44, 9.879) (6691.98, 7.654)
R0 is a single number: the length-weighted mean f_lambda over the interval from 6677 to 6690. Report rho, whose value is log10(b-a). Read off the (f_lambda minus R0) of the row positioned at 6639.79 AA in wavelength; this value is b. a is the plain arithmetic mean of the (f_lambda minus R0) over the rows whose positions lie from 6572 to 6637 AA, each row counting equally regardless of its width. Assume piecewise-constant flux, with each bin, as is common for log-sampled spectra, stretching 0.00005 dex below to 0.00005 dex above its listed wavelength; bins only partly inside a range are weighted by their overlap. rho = -0.10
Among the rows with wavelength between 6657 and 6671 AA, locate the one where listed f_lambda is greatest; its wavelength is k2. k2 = 6661.23 AA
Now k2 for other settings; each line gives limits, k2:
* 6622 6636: 6635.21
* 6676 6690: 6682.74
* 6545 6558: 6548.69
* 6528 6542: 6539.65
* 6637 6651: 6641.32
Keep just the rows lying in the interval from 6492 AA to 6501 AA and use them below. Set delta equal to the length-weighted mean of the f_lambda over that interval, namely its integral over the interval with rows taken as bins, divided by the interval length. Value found 9.8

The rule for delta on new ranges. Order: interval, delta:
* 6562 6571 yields 9.0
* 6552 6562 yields 10.2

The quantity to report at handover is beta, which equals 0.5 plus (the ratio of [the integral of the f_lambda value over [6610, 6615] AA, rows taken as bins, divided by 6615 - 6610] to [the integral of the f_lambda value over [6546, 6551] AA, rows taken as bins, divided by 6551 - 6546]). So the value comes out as 1.34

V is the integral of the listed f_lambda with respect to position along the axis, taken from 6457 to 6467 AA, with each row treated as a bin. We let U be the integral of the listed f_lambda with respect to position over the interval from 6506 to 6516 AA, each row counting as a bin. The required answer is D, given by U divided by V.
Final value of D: 1.11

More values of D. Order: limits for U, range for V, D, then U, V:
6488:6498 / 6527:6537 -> 1.09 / 99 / 91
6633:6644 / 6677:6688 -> 0.93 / 111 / 120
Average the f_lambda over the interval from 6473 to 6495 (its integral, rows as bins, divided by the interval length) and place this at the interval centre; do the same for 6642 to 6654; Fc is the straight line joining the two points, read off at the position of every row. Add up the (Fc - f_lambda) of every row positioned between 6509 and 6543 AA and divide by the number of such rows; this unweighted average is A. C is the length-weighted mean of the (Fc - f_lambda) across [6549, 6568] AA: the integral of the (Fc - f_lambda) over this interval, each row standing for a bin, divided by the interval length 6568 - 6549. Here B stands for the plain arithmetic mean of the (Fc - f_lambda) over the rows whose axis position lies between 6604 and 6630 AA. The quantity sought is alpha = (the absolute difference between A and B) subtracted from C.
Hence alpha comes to -0.1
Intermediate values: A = 0.6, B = 0.6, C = -0.05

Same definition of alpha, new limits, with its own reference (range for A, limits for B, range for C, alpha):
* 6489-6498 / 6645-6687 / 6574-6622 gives 0.4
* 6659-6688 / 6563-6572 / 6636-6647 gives -0.9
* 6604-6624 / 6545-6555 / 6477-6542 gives -1.5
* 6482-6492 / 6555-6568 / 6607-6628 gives -0.6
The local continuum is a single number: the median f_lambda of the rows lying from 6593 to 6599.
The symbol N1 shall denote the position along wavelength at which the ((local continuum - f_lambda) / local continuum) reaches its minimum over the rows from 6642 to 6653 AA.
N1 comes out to 6648.97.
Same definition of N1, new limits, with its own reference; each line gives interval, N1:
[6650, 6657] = 6652.03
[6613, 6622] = 6616.90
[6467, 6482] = 6479.69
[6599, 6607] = 6601.68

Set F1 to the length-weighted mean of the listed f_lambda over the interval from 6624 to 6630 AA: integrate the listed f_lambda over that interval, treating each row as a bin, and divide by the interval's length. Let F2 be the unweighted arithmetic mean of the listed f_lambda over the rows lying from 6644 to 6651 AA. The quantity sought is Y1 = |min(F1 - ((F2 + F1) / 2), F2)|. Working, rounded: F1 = 9.0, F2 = 9.5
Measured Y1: 0.2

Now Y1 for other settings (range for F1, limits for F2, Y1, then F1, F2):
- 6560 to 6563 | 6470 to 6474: 0.1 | 8.6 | 8.4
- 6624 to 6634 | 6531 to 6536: 0.1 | 9.0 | 8.8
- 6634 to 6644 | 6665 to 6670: 0.5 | 10.1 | 9.2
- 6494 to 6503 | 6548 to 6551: 0.8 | 9.7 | 11.3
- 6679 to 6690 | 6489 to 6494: 0.2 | 10.6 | 10.1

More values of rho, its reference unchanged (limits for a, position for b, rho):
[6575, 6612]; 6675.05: 0.21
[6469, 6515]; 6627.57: -0.46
